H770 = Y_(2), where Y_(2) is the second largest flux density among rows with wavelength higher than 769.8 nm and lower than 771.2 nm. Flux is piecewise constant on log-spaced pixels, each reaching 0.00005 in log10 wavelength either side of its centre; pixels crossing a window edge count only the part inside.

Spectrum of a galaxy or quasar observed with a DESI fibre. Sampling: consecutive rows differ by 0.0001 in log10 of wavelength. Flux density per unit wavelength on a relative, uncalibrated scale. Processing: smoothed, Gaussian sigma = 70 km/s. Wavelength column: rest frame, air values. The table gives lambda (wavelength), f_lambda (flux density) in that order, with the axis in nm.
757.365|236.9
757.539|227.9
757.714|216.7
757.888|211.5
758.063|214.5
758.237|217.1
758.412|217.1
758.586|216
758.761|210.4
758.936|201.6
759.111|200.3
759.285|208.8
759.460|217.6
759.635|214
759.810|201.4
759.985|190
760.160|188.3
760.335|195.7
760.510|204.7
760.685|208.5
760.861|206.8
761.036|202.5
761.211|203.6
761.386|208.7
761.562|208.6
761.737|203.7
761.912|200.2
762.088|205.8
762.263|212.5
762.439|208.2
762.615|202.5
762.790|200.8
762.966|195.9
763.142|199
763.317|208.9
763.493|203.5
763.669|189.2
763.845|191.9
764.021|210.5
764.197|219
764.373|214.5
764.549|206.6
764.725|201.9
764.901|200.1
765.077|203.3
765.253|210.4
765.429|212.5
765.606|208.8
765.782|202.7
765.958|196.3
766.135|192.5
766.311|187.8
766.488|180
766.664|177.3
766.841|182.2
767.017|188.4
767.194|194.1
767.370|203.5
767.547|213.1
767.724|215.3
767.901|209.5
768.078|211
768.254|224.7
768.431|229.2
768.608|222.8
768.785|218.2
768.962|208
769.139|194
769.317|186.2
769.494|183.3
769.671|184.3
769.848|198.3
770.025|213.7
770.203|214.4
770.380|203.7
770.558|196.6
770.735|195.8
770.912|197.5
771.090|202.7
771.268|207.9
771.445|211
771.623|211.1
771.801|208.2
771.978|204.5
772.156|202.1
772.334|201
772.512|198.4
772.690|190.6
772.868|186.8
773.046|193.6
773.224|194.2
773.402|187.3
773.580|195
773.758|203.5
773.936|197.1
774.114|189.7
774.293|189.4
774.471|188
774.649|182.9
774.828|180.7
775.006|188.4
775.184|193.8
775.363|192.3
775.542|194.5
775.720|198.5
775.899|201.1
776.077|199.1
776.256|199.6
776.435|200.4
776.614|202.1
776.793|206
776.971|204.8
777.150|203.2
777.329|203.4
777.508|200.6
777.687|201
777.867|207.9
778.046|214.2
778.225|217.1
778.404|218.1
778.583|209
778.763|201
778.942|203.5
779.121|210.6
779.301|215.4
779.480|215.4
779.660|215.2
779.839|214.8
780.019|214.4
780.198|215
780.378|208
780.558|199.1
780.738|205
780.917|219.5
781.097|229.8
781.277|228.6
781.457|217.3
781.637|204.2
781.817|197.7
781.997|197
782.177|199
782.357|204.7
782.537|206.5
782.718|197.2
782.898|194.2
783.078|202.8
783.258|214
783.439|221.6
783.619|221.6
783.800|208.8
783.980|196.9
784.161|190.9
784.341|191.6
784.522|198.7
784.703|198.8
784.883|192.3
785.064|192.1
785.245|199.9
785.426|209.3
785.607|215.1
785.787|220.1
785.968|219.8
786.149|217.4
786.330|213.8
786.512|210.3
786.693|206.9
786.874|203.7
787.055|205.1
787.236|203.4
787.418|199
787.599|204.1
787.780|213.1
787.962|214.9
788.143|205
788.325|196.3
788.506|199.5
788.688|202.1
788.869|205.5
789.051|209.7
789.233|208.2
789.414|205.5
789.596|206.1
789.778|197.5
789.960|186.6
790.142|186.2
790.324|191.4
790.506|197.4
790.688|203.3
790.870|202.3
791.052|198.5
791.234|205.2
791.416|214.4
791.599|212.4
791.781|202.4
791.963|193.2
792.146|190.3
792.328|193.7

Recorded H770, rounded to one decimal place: 213.7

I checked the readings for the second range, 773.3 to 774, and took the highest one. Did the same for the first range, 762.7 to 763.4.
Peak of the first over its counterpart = 1.03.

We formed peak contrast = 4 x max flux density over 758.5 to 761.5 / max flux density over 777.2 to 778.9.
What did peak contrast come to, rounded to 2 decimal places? 3.99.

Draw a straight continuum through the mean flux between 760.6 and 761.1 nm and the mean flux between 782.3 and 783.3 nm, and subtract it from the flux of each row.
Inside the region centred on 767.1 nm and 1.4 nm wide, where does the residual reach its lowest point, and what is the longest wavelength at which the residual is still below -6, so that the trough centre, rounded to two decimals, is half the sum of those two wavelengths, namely 766.93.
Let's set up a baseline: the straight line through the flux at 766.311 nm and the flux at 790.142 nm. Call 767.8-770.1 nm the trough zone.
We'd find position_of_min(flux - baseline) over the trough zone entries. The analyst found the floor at 769.494 nm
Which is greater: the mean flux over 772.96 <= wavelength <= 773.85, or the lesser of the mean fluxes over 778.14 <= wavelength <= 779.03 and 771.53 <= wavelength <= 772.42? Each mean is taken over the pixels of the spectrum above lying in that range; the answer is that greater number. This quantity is 205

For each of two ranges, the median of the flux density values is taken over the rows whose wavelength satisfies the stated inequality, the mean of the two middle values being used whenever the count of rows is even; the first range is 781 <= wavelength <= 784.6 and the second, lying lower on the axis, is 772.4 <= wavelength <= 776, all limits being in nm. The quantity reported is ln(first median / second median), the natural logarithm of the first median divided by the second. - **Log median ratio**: 0.053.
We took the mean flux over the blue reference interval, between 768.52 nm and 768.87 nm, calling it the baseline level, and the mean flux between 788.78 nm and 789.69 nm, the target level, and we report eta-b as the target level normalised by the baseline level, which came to 0.94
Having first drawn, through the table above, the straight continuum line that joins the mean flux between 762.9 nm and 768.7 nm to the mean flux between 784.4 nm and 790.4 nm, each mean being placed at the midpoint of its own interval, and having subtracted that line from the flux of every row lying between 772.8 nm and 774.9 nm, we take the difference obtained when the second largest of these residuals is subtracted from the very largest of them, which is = 6.4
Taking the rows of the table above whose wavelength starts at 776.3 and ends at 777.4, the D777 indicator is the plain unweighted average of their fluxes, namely 203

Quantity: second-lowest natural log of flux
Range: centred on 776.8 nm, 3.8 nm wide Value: 5.259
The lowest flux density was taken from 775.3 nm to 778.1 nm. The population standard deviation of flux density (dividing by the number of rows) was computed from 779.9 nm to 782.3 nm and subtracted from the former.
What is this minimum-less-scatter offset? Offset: 181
